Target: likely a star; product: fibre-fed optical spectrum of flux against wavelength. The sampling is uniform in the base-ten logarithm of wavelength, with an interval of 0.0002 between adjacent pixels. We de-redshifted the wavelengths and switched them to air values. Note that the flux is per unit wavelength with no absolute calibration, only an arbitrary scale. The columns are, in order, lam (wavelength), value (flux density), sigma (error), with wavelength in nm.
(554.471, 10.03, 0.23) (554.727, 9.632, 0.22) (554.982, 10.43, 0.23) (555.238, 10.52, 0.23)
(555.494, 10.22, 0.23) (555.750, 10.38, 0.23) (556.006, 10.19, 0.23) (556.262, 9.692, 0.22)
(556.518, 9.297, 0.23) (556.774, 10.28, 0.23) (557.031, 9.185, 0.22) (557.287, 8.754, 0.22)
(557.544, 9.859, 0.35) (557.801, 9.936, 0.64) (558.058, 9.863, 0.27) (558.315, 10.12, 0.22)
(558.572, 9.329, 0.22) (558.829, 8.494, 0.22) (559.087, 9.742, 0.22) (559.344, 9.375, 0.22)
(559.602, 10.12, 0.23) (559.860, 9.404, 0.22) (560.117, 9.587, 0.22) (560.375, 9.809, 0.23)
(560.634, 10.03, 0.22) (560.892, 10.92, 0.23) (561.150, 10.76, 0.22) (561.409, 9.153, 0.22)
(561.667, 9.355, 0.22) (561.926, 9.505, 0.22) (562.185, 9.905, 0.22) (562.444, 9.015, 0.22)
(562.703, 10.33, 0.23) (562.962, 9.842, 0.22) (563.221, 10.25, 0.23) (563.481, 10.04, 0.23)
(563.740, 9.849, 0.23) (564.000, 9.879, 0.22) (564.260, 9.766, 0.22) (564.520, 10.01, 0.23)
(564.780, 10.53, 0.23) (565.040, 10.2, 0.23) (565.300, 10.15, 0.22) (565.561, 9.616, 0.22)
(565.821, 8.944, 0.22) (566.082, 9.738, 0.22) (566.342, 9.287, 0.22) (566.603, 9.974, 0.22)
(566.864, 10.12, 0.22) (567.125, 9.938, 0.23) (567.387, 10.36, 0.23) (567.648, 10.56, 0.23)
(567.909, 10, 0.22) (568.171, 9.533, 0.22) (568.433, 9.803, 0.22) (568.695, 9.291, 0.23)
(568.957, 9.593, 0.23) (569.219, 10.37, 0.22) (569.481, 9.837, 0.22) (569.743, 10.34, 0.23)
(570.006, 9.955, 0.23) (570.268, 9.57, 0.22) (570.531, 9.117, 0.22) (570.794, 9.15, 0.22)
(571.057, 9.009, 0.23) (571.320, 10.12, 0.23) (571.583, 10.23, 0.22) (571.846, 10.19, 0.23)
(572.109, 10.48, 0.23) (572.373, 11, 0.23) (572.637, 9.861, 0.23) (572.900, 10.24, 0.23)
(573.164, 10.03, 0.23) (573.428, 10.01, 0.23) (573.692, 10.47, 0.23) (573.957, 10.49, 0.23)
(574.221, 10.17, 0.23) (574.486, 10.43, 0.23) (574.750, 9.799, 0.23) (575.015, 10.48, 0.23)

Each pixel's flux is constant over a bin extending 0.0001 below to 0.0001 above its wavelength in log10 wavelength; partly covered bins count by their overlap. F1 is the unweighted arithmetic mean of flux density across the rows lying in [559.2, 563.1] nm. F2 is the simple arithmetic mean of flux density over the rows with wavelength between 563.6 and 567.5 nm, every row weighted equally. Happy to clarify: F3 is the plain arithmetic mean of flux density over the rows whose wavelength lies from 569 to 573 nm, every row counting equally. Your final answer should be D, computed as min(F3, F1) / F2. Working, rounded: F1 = 9.8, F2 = 9.89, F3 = 9.96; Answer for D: 0.99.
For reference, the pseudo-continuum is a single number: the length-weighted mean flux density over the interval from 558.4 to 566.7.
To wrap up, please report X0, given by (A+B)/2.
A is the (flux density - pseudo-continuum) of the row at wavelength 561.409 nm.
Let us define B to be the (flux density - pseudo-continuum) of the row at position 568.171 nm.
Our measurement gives -0.4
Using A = -0.6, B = -0.2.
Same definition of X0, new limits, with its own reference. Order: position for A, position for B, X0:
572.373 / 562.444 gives 0.2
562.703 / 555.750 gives 0.6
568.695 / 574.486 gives 0.1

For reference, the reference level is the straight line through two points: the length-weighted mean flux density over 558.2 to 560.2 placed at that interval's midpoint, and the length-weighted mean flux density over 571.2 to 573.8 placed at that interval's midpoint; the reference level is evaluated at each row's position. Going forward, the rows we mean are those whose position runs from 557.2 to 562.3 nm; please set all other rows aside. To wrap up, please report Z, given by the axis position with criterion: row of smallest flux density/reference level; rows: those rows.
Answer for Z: 558.829 nm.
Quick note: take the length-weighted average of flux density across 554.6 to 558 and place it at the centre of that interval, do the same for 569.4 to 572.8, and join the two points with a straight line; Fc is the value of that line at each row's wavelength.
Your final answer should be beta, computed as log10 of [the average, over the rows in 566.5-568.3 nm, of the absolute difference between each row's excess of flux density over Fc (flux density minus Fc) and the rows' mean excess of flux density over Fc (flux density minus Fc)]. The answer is -0.62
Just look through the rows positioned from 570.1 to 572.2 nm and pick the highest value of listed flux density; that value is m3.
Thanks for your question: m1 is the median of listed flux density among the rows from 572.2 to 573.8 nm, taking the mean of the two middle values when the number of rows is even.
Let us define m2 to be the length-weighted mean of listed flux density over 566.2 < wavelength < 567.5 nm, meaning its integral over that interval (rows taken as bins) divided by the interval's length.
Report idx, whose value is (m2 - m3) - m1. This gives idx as -10.7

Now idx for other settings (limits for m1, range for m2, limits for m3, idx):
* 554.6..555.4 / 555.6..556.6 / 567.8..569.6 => -10.9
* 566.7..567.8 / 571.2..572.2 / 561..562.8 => -10.7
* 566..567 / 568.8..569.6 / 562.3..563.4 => -10.3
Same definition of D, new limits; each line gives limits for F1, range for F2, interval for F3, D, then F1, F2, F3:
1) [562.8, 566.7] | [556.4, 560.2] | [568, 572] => 1.02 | 9.9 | 9.56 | 9.74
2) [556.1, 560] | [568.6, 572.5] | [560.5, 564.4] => 0.97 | 9.6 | 9.88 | 9.91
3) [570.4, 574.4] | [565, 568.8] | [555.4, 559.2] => 0.99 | 10.0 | 9.83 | 9.69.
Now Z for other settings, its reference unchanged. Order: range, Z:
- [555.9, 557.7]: 557.287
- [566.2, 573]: 571.057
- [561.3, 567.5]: 565.821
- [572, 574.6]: 572.637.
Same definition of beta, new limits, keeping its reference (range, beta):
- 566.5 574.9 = -0.46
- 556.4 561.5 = -0.33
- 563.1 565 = -0.71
